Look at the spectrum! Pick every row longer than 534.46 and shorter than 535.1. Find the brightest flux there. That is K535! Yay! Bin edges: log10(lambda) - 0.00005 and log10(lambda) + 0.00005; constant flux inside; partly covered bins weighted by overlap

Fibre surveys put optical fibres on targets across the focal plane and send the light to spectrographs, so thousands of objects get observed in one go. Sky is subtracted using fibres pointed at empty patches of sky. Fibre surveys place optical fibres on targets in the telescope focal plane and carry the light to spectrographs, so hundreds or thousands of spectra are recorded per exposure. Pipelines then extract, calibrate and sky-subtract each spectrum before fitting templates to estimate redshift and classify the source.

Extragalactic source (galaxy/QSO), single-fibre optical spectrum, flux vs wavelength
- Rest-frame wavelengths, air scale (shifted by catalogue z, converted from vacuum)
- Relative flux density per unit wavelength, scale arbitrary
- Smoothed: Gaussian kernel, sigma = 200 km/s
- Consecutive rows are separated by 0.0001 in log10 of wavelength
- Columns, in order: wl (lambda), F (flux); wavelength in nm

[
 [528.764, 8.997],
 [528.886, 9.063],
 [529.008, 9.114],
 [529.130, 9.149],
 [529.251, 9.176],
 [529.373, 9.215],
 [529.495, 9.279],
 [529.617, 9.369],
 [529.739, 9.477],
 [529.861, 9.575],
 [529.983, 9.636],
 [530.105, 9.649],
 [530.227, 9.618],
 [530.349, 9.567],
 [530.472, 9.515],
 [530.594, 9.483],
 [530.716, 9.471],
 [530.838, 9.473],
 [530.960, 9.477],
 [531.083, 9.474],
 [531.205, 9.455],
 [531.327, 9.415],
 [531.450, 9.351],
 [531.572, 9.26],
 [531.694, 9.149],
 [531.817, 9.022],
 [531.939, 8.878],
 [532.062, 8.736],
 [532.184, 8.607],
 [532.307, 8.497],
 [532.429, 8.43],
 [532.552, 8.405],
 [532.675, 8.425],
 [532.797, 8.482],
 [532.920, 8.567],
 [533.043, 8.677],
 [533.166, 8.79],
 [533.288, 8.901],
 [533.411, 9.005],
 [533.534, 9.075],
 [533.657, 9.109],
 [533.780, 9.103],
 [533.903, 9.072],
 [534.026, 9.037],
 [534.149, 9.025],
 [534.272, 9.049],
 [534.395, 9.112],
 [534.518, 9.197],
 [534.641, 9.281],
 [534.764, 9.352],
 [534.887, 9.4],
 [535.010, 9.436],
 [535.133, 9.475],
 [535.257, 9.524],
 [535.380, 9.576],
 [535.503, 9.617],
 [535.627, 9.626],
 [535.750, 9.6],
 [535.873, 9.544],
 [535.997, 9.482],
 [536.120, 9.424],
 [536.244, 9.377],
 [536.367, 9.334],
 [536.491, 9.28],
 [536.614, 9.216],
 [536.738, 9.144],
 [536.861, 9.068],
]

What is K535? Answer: 9.436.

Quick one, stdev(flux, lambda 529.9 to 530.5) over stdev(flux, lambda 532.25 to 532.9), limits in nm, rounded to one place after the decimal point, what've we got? 1.4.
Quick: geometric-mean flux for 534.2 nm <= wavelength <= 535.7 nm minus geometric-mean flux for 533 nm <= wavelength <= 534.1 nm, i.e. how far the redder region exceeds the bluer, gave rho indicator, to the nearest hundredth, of 0.41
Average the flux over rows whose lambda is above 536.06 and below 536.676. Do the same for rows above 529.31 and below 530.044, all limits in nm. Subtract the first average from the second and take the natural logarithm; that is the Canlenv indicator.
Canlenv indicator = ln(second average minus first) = -2.3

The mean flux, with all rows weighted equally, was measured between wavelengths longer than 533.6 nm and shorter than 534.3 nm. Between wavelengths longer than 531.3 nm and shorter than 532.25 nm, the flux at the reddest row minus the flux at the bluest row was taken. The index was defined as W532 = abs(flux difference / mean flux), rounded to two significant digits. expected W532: 0.089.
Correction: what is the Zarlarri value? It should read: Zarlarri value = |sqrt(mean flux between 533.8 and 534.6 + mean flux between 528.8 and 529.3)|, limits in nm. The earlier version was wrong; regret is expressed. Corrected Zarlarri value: 4.27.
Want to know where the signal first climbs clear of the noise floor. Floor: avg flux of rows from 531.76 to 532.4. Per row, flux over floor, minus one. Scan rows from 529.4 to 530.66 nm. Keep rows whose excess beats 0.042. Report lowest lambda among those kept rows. 529.495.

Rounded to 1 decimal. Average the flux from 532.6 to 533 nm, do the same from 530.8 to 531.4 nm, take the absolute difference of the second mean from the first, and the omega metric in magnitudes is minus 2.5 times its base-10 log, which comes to 0.0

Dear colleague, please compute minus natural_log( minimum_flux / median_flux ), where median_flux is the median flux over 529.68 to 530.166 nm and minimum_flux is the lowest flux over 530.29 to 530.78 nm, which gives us 0.014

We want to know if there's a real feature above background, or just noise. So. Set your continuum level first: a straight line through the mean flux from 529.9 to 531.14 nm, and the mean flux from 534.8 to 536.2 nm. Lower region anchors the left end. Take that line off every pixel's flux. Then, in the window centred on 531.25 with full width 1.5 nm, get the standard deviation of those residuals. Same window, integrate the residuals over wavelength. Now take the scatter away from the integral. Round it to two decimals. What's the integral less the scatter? -0.50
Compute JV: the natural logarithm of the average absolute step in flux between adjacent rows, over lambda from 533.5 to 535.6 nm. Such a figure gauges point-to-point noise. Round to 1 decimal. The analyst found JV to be -3.1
